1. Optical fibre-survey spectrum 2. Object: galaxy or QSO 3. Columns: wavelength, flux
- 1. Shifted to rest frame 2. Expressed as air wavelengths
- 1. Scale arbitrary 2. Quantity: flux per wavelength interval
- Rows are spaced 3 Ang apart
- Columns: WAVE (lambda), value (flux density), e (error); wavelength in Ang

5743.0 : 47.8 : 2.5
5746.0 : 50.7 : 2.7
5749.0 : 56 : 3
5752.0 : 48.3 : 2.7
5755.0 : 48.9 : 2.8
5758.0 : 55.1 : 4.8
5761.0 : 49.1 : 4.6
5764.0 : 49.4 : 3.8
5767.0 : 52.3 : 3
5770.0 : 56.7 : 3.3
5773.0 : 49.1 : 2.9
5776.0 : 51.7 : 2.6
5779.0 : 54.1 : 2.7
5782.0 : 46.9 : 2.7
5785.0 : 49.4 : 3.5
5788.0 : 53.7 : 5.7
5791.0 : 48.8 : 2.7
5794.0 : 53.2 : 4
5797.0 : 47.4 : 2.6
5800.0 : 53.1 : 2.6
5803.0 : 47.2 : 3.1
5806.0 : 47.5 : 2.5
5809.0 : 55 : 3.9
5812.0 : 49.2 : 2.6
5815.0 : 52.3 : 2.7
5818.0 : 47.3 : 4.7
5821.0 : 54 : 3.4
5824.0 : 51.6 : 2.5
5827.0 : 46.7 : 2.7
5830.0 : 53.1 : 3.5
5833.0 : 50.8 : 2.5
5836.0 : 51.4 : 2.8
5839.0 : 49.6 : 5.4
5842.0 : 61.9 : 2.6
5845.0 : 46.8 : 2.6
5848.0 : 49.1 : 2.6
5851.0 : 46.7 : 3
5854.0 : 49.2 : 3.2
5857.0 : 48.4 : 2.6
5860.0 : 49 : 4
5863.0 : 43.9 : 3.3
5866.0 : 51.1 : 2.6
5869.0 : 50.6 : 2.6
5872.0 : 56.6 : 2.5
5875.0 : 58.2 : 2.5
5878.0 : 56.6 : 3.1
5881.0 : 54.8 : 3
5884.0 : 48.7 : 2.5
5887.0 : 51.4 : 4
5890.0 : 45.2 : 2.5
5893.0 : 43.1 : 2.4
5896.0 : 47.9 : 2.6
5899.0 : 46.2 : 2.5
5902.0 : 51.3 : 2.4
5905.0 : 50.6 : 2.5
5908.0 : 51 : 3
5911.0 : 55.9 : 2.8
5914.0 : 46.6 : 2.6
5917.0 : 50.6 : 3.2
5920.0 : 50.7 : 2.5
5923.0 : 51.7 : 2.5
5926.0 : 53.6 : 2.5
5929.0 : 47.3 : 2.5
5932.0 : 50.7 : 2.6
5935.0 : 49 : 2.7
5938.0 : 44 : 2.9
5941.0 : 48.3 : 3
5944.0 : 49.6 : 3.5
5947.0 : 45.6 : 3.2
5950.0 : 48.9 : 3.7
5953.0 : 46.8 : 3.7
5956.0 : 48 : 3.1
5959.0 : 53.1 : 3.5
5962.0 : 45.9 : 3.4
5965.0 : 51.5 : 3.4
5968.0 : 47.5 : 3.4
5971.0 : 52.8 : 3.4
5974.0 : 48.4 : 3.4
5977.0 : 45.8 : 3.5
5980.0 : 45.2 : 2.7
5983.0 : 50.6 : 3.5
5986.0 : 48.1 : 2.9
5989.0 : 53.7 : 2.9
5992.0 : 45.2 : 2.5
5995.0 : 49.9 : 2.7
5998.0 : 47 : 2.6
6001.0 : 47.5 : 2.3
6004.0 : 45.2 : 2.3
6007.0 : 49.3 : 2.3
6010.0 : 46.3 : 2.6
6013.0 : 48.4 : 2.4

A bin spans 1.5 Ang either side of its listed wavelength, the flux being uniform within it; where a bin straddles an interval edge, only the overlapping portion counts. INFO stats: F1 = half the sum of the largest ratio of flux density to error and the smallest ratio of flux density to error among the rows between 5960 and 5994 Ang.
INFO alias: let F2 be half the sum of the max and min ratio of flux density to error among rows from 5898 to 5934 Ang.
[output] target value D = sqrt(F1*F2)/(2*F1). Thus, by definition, 0.54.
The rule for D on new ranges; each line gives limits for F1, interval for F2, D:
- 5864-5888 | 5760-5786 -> 0.46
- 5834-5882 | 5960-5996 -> 0.49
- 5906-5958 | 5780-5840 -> 0.47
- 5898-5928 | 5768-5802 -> 0.45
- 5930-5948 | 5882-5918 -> 0.50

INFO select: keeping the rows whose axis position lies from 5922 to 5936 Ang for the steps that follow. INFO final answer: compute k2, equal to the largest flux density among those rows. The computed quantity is 53.6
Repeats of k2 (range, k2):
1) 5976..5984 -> 50.6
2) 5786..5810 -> 55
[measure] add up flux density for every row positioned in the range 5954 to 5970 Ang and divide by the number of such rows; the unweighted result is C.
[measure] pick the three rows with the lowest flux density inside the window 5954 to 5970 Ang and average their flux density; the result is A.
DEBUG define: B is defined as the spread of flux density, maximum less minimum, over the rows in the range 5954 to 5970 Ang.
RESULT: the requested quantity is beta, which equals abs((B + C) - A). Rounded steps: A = 47.1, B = 7.2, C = 49.2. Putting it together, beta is 9.3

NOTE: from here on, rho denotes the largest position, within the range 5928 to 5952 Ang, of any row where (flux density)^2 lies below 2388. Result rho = 5947.0 Ang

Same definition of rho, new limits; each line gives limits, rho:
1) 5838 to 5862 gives 5857.0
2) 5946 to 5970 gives 5968.0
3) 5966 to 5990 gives 5986.0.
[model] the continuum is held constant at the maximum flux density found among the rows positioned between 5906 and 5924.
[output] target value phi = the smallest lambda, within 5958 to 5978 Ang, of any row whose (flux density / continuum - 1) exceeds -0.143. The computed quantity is 5959.0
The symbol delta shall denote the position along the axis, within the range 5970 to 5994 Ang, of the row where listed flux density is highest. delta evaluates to 5989.0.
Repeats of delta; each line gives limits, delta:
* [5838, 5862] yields 5842.0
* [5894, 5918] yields 5911.0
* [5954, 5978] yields 5959.0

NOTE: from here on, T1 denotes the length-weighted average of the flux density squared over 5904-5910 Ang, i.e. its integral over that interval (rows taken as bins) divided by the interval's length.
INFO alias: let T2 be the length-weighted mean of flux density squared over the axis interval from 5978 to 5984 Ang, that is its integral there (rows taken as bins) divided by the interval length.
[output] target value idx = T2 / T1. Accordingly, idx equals 0.86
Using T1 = 2628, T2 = 2263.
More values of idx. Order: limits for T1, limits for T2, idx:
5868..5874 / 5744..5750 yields 0.94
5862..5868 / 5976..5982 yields 0.91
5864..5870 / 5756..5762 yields 1.07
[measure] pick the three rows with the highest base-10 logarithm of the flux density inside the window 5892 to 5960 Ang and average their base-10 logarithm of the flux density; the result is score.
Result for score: 1.73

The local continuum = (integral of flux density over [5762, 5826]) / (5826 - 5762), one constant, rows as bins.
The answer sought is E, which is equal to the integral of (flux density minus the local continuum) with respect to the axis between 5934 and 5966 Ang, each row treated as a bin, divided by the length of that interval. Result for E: -3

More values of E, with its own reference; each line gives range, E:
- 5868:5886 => 3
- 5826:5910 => 0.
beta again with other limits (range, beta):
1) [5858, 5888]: 19.2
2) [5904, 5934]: 12.0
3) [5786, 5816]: 11.2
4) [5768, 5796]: 13.0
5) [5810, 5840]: 10.2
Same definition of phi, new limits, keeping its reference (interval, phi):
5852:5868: 5854.0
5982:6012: 5983.0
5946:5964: 5950.0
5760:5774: 5761.0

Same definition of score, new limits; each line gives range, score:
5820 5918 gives 1.77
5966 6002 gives 1.72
